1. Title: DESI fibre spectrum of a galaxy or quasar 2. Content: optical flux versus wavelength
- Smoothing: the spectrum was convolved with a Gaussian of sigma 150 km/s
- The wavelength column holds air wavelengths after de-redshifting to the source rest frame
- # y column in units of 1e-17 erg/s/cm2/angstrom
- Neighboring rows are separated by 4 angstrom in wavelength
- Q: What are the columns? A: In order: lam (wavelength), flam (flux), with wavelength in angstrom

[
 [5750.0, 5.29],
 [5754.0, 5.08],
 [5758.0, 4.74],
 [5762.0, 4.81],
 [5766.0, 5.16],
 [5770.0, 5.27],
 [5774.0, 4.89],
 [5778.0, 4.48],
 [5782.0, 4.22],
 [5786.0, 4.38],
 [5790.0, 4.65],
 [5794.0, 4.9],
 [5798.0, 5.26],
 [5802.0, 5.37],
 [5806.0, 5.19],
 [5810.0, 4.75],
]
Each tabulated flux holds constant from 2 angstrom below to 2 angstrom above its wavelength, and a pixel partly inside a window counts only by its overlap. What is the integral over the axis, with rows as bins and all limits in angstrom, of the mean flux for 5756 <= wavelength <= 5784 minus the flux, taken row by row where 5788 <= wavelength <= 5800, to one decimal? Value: -1.7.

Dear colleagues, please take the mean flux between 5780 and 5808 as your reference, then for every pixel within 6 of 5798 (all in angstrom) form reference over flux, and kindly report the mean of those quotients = 0.94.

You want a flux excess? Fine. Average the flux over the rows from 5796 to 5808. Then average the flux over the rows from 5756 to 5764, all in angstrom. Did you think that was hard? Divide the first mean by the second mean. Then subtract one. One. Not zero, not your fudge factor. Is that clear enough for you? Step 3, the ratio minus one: 0.10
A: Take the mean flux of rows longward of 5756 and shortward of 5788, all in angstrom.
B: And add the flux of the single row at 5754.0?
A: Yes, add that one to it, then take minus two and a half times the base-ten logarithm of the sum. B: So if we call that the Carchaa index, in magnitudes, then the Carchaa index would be -2.481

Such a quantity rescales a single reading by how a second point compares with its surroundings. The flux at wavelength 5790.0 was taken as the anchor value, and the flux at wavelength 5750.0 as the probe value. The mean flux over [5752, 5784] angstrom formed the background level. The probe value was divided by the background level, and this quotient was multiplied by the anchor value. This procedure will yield 5.1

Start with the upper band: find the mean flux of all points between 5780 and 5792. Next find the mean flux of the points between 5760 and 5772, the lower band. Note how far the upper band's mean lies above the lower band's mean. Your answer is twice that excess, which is -1.3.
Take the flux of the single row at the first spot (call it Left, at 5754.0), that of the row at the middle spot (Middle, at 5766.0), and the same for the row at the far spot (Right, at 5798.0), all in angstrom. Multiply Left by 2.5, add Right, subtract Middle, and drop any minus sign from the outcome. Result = 12.8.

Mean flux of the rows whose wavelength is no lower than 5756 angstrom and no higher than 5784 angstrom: 4.80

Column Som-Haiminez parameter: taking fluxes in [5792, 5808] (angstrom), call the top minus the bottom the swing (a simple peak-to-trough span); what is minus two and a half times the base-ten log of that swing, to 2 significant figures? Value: 0.82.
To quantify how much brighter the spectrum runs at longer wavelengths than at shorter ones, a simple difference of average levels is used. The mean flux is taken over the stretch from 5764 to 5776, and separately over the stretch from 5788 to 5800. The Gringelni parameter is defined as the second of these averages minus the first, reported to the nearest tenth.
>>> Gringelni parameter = -0.2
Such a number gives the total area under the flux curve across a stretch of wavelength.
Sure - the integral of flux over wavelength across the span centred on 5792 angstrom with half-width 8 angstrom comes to 77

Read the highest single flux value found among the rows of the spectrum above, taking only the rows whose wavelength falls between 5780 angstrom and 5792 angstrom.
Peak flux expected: 4.65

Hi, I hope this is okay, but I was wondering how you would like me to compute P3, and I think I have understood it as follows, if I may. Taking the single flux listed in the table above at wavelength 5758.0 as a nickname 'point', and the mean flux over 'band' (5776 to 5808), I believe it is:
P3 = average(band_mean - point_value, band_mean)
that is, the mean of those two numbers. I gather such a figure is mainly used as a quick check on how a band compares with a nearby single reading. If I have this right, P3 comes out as 2.44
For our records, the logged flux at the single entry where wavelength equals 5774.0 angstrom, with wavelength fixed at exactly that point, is 4.89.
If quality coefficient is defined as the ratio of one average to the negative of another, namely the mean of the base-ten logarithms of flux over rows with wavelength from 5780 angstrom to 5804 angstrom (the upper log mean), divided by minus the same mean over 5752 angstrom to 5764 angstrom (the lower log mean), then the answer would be -0.99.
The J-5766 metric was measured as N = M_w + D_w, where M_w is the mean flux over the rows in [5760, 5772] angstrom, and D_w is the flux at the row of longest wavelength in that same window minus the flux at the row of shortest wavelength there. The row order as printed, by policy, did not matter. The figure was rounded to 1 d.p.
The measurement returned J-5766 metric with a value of 5.5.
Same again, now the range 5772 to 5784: 3.9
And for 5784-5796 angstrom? 5.2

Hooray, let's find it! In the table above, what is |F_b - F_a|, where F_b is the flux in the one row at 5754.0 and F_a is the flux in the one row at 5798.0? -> 0.18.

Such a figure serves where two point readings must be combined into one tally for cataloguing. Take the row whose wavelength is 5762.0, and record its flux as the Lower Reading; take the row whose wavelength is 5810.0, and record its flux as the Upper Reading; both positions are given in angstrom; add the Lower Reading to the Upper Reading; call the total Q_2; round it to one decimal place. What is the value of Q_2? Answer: 9.6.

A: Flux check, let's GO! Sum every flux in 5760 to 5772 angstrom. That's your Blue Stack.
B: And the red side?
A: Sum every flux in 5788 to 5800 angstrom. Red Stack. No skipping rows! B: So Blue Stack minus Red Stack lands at 0.43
